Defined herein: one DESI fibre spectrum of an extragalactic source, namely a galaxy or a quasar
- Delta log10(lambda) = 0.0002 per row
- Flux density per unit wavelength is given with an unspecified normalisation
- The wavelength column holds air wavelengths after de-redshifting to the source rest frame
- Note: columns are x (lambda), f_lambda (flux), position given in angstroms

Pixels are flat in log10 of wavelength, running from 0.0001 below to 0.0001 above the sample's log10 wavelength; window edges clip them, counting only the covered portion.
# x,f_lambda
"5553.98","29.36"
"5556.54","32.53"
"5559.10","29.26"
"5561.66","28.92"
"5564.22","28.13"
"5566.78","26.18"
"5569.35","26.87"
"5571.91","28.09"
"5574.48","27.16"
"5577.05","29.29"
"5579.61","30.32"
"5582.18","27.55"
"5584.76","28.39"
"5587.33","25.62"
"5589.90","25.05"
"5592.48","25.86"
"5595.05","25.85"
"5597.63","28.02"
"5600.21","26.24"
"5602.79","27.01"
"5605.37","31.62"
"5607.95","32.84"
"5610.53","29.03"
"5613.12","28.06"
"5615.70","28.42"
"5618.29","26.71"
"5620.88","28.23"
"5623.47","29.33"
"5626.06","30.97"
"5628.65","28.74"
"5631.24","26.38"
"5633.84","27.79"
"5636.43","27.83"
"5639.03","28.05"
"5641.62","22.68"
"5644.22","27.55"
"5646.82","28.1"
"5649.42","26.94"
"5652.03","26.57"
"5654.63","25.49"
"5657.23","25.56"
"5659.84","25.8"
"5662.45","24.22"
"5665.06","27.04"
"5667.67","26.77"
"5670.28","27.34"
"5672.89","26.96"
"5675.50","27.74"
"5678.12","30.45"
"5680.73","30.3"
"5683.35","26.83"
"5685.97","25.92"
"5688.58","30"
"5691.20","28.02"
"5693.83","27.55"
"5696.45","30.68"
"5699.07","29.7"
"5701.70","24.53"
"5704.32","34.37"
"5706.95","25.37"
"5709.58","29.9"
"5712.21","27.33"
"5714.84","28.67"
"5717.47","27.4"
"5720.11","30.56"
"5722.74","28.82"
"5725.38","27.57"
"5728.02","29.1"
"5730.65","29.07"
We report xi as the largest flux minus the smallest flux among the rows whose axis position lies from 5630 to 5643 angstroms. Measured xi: 5.4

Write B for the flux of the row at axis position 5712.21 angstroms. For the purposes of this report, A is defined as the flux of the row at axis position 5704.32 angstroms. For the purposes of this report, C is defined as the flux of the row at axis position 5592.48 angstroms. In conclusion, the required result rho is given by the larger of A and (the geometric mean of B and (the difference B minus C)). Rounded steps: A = 34.37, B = 27.33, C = 25.86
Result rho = 34.4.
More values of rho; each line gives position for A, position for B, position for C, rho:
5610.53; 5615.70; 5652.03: 29.0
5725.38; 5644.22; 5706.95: 27.6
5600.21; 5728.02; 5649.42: 26.2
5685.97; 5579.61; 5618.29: 25.9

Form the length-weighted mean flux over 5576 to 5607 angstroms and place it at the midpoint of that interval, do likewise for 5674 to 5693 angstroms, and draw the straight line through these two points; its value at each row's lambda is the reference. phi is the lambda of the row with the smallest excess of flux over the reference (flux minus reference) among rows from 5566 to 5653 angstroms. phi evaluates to 5641.62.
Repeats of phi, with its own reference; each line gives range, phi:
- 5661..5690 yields 5662.45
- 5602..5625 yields 5618.29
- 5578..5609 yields 5589.90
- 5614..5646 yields 5641.62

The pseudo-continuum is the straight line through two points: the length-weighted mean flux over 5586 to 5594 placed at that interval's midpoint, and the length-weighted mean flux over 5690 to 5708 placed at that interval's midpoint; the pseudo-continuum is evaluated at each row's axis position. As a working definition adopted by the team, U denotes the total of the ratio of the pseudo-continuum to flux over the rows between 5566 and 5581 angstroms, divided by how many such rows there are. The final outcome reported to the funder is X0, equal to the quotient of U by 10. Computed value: 0.090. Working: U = 0.90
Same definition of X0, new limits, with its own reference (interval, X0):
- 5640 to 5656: 0.104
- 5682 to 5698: 0.101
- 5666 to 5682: 0.099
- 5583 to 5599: 0.097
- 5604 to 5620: 0.089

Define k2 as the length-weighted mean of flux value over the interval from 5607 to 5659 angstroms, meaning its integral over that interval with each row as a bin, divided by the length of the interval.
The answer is 27.7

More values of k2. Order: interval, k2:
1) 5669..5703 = 28.2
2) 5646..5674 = 26.4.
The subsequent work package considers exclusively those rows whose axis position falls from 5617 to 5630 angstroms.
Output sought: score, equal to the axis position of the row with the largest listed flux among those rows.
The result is 5626.06 angstroms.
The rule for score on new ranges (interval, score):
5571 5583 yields 5579.61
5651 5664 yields 5652.03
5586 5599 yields 5597.63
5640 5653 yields 5646.82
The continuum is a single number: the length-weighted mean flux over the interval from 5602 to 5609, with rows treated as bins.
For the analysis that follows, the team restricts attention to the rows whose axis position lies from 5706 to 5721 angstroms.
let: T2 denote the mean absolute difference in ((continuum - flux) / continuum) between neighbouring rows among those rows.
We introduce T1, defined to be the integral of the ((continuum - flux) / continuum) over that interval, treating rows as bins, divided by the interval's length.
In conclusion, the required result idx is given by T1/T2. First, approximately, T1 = 0.080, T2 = 0.08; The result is 1.0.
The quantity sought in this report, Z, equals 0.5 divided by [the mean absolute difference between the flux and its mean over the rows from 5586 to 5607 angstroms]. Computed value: 0.338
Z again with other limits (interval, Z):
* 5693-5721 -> 0.238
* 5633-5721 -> 0.310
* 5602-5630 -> 0.342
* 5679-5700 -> 0.324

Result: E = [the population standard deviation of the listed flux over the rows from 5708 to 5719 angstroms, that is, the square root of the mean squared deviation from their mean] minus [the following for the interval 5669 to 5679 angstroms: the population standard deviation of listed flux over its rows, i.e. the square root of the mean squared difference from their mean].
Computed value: -0.3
